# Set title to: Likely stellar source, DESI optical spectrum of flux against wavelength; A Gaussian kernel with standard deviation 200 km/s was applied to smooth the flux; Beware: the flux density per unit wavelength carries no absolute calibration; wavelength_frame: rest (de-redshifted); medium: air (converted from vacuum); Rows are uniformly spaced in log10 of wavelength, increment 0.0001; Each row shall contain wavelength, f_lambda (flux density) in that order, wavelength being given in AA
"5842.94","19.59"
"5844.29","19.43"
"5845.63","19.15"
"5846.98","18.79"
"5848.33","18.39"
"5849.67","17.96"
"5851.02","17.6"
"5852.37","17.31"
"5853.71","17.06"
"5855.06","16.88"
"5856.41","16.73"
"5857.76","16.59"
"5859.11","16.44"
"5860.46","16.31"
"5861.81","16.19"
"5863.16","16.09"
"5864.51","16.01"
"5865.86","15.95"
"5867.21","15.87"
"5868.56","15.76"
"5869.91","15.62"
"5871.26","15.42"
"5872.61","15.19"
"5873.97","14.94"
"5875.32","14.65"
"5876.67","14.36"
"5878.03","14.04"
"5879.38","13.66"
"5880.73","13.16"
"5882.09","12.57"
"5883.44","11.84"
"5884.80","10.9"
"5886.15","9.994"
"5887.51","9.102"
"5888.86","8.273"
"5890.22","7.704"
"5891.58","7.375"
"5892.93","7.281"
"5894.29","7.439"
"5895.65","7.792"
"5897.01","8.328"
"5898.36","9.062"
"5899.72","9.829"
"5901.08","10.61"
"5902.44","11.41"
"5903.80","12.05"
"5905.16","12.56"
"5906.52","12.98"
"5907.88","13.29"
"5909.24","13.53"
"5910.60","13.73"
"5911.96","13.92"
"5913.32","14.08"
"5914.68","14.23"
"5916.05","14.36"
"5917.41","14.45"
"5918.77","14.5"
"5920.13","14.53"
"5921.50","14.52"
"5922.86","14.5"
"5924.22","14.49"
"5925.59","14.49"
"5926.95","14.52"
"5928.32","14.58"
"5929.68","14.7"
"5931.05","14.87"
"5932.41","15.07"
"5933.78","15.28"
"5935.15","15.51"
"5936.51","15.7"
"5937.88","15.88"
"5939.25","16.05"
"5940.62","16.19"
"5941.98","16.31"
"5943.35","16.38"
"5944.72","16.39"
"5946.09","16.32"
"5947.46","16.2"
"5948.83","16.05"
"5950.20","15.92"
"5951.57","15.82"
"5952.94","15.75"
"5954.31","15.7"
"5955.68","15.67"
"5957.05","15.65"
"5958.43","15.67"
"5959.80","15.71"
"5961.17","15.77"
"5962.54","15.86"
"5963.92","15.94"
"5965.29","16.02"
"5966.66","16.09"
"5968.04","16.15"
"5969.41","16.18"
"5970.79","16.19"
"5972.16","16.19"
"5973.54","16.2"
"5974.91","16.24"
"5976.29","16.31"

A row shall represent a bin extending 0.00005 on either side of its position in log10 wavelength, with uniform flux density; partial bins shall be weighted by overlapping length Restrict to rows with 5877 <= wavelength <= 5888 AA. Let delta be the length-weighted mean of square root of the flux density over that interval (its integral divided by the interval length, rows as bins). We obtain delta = 3.5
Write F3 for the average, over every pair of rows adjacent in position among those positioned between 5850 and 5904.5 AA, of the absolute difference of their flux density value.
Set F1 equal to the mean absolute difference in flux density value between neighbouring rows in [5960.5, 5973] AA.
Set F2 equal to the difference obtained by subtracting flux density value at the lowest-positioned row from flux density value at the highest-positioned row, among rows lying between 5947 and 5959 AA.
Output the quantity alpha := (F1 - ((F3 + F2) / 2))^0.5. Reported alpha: 0.4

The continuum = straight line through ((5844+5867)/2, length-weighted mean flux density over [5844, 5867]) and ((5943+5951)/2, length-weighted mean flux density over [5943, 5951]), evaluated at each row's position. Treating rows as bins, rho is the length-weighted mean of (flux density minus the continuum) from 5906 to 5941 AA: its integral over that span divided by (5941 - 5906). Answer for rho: -1.8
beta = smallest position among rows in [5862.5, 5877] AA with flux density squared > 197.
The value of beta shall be 5863.16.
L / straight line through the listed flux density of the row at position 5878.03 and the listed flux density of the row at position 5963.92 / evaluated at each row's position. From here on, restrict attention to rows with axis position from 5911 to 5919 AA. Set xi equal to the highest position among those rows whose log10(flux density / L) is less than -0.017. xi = 5914.68 AA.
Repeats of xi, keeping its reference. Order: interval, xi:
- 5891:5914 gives 5913.32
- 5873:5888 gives 5887.51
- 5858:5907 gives 5906.52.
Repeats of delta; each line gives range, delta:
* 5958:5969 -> 4.0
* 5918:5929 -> 3.8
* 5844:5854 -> 4.3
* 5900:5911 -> 3.5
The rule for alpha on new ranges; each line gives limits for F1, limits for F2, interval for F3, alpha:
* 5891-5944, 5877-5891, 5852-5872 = 1.8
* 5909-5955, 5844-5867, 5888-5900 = 1.3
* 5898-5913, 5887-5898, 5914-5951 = 0.9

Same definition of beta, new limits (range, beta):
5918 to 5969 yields 5918.77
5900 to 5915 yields 5913.32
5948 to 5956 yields 5948.83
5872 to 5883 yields 5872.61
